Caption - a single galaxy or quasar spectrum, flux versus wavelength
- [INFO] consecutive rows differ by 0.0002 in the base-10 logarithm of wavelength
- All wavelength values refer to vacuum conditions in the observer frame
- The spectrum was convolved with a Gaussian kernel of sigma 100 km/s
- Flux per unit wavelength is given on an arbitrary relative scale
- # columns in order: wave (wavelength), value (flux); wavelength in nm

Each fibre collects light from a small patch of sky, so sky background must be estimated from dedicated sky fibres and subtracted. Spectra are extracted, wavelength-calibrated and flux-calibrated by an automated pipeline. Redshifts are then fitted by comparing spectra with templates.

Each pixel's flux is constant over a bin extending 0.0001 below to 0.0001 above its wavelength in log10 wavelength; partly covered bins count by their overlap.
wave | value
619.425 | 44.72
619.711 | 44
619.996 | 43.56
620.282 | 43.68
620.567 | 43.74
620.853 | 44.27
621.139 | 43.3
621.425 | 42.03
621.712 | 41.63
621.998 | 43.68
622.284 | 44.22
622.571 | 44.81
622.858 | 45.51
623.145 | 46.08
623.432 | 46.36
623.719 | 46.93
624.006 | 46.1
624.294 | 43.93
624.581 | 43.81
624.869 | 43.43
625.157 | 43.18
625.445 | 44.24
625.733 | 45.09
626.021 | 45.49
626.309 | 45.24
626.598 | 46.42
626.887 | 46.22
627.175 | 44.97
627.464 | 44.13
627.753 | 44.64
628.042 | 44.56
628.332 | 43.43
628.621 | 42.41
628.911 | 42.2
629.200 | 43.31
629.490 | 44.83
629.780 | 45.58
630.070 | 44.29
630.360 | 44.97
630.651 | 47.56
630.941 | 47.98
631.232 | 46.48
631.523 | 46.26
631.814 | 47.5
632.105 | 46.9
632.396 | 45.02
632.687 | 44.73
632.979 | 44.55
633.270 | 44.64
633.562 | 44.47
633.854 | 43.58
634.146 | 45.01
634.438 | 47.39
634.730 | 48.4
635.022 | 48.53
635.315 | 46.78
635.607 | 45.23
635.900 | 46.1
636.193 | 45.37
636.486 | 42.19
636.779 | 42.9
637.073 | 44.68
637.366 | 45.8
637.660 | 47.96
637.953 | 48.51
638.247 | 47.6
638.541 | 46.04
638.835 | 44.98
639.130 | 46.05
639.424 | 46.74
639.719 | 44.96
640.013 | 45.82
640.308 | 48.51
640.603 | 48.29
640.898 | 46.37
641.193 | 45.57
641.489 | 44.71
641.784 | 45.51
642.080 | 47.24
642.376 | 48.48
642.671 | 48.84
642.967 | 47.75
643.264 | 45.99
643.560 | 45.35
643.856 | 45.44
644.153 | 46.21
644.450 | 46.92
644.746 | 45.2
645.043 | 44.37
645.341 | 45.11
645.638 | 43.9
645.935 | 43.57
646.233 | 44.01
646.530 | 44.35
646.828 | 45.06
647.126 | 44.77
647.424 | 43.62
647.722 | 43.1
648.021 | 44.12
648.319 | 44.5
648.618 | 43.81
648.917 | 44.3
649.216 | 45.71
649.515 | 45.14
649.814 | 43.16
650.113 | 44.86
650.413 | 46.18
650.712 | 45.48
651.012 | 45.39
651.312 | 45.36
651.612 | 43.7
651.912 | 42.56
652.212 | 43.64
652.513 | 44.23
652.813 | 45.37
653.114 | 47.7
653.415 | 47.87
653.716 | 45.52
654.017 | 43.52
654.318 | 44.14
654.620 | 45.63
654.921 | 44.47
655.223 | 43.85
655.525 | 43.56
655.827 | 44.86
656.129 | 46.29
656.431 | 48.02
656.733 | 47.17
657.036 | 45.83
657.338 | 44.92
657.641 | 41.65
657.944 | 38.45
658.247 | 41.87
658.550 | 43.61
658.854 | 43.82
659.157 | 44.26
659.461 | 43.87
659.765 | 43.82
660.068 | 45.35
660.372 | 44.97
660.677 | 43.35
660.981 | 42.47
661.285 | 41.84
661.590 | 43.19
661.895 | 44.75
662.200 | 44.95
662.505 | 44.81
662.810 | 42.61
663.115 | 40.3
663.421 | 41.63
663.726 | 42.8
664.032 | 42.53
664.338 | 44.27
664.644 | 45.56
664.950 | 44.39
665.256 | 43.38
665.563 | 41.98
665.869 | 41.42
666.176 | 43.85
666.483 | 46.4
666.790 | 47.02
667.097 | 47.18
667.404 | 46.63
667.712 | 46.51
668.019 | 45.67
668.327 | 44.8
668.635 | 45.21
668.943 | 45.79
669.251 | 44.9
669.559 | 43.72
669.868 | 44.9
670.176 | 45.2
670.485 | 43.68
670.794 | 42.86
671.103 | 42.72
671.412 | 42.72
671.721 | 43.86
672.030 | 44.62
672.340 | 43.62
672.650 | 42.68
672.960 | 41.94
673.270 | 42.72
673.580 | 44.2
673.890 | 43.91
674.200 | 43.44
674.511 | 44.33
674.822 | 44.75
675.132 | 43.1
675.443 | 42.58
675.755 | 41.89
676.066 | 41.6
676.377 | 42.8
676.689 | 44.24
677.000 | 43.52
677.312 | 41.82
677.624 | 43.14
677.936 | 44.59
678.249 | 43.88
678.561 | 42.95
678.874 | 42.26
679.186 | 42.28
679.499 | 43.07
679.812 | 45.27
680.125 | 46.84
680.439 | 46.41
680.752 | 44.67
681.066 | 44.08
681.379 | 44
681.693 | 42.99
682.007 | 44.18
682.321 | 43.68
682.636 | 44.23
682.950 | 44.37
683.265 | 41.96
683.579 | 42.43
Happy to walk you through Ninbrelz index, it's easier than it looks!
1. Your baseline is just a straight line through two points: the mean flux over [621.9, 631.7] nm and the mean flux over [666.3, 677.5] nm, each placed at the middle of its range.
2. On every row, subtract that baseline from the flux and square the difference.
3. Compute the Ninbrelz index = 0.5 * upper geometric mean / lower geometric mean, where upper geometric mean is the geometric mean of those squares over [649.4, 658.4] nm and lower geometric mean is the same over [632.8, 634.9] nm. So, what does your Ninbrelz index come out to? 1.3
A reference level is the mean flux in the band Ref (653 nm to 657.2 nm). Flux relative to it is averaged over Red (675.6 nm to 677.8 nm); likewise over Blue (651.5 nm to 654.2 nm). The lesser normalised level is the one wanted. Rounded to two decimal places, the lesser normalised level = 0.94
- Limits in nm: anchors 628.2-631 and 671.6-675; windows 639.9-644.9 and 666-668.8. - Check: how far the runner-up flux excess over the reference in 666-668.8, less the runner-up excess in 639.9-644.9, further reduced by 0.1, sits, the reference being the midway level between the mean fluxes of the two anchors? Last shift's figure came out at -1.6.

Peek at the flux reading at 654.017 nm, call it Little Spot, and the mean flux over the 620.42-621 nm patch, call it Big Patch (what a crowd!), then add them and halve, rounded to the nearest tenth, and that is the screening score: 43.8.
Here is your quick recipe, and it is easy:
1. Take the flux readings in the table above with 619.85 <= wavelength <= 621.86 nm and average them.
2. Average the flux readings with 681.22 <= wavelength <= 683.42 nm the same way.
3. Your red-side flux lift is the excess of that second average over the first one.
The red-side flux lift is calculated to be 0.5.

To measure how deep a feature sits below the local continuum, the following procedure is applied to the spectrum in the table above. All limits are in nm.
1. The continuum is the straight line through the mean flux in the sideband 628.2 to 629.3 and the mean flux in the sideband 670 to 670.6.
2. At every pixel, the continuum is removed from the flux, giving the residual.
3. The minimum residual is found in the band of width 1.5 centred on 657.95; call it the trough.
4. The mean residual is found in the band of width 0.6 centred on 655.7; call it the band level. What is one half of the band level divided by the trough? -0.03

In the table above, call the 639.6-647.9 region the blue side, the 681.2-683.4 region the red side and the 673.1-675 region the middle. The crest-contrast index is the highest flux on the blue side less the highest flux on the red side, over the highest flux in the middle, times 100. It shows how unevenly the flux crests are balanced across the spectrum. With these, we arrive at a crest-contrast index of 10.0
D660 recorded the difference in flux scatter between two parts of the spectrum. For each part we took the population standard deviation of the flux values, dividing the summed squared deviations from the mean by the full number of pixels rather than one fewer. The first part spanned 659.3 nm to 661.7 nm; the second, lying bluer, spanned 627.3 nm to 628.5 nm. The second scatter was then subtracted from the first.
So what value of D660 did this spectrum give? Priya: 0.6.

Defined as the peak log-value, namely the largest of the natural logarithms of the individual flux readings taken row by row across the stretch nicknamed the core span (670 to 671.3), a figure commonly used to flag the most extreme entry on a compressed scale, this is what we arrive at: 3.81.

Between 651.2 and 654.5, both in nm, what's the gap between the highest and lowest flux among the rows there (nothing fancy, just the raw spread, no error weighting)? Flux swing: 5.3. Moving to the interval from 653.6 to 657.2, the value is 4.5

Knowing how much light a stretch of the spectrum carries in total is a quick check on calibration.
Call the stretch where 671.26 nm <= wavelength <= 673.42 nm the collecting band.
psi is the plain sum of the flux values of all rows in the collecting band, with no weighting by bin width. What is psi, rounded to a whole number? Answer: 302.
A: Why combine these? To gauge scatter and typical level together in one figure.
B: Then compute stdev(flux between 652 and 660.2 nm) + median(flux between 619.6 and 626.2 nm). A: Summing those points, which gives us 46.0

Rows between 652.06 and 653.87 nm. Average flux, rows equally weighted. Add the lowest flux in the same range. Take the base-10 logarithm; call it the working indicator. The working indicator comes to 1.95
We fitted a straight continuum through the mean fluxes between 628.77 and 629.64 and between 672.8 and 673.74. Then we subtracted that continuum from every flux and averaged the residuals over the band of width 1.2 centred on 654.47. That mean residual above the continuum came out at 1.3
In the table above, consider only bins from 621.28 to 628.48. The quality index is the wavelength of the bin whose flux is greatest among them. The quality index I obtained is 623.719 nm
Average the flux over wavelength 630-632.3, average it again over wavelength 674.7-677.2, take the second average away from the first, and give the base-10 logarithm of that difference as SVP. 0.54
